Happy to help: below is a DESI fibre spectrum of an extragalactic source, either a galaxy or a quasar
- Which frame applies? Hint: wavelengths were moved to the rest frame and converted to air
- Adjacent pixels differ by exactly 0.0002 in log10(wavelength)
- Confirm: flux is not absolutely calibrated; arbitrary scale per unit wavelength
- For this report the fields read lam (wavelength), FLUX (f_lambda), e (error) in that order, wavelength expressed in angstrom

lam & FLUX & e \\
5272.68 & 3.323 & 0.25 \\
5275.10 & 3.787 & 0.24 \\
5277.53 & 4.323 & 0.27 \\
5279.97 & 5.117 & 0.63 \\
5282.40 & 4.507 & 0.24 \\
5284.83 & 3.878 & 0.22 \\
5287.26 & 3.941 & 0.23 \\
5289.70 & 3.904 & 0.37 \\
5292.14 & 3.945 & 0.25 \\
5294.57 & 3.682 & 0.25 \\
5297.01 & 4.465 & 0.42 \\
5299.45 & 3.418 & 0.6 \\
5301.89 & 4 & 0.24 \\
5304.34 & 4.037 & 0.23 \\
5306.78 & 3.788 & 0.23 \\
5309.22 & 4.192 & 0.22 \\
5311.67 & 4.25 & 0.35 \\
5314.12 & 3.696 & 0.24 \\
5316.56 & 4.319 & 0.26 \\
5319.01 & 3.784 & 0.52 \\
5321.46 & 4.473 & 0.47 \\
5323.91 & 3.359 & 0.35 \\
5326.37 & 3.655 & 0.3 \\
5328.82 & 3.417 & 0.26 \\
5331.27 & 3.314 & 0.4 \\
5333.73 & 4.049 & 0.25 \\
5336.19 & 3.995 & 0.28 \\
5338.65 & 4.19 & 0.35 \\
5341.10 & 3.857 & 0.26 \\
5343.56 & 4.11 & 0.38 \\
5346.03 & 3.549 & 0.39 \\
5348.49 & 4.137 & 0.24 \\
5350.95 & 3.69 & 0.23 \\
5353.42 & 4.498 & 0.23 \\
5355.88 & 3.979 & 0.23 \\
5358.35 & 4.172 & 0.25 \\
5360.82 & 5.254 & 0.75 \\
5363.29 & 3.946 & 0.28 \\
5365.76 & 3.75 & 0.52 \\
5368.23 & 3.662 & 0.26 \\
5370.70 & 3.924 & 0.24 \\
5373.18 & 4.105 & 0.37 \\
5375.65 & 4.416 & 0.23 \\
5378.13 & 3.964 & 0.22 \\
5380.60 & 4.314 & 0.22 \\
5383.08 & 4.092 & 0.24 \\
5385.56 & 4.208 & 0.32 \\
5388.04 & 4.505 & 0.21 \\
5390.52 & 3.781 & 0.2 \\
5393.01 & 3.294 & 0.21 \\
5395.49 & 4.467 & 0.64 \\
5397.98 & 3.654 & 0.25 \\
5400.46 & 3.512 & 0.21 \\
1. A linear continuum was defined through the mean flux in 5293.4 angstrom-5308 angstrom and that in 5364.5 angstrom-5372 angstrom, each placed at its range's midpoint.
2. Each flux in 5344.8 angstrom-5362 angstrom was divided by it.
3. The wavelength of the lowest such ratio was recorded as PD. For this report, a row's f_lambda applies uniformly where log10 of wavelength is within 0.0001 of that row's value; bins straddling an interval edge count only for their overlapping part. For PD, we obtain 5346.03 angstrom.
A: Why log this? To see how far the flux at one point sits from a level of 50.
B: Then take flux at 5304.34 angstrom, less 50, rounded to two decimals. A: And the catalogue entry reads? -45.96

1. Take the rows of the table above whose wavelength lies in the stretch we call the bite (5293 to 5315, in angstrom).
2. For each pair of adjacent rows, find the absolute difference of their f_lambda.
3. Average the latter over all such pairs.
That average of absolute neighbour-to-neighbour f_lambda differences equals 0.46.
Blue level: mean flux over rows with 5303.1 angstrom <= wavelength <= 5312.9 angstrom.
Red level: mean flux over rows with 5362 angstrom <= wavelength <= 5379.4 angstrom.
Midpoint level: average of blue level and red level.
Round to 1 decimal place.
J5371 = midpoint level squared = 16.1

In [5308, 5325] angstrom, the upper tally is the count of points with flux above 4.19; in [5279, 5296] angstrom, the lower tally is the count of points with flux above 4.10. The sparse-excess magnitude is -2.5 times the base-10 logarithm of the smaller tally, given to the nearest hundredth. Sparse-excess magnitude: -0.75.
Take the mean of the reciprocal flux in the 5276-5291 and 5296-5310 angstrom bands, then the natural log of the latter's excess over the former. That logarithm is -4.1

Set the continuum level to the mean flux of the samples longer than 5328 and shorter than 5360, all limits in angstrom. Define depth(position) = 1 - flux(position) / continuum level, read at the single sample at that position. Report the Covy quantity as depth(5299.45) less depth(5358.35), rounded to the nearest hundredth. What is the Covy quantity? 0.19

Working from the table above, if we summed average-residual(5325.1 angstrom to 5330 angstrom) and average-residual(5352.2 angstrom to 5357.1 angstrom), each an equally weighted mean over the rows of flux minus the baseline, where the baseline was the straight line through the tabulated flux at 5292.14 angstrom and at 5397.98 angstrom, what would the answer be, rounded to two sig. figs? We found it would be 0.15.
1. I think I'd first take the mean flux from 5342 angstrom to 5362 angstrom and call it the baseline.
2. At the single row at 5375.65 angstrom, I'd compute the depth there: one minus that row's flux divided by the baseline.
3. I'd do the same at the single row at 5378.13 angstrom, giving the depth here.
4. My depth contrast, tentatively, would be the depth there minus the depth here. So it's -0.11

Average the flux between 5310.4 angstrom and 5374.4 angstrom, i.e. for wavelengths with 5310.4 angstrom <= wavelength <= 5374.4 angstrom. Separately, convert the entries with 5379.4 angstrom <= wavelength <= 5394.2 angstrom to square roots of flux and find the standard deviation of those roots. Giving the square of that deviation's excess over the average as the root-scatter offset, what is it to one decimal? 14.9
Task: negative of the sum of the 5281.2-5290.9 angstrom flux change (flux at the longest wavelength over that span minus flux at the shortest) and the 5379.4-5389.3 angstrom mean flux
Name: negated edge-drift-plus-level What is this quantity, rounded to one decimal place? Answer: -3.7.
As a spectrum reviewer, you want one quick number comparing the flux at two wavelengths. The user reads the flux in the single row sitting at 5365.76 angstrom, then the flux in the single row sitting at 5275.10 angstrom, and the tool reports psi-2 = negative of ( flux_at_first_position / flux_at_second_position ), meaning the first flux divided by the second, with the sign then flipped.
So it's -0.99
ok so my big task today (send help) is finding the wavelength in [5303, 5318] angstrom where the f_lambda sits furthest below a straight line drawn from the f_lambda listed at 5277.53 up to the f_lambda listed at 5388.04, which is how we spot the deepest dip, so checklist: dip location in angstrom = 5314.12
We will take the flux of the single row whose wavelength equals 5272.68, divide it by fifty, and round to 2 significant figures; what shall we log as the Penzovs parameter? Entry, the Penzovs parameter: 0.066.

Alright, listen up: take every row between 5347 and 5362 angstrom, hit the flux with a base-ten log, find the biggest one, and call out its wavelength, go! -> 5360.82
